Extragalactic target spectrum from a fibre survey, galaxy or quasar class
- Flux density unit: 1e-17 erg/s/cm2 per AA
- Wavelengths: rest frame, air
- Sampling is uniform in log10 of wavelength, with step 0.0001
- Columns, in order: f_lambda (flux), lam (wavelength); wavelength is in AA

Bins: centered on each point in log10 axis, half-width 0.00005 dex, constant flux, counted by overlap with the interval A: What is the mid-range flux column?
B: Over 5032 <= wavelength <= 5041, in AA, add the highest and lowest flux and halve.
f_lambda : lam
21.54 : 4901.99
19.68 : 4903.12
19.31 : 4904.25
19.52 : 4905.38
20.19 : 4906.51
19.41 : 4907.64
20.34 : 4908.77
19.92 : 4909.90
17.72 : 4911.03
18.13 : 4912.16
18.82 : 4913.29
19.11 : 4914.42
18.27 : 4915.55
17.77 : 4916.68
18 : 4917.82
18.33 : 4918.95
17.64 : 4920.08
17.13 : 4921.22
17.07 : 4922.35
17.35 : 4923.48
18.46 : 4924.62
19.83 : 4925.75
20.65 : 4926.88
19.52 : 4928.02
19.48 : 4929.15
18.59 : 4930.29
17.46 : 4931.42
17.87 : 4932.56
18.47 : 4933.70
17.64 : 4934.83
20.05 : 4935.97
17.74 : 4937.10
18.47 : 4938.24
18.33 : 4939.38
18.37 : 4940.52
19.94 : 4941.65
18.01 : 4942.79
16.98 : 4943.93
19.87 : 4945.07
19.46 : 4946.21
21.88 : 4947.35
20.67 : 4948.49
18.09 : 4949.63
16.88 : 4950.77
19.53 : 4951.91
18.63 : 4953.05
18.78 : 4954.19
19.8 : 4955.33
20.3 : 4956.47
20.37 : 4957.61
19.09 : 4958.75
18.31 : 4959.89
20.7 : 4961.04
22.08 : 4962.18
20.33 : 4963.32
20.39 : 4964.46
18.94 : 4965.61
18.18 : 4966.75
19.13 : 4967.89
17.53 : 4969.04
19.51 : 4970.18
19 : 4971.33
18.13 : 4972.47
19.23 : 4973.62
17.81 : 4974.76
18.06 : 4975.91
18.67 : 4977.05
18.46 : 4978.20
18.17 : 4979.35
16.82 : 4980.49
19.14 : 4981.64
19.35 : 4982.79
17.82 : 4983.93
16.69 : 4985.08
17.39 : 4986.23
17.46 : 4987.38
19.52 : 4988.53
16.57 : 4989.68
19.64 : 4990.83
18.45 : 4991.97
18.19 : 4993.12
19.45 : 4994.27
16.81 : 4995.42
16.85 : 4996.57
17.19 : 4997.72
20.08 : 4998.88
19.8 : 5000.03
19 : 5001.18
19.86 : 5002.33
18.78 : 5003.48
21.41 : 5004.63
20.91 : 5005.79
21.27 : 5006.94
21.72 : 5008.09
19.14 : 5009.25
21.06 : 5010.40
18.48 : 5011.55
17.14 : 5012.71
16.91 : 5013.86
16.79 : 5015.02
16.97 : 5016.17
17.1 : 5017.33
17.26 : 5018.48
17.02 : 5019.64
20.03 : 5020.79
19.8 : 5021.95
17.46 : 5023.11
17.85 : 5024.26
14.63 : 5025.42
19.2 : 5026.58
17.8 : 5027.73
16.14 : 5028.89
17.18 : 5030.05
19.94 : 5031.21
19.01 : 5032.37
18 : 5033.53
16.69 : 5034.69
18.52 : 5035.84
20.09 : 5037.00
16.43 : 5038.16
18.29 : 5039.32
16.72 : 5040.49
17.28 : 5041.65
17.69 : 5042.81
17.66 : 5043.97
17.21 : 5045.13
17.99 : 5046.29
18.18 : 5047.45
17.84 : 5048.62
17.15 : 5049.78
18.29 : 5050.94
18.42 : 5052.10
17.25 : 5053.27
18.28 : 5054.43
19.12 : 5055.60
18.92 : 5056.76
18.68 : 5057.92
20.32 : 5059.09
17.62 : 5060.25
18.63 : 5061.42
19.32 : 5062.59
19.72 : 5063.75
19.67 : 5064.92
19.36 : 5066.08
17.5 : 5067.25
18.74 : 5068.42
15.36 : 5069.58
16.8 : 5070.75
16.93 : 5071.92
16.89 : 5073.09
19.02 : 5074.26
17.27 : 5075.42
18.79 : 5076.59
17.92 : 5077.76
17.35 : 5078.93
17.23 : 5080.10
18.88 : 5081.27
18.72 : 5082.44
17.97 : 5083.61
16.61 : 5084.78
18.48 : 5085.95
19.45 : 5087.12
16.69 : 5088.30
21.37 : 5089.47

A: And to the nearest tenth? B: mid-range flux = 18.3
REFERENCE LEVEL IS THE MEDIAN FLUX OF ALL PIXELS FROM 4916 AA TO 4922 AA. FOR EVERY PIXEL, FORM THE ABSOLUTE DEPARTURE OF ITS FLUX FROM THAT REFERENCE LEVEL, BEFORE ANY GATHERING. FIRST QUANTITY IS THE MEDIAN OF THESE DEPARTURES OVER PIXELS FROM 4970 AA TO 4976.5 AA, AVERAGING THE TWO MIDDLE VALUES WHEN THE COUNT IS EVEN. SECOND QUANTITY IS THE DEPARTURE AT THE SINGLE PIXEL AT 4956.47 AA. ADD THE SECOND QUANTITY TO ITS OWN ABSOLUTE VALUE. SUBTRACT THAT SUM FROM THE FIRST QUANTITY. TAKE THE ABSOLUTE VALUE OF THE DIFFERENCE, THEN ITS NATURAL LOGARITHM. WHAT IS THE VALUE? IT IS 1.5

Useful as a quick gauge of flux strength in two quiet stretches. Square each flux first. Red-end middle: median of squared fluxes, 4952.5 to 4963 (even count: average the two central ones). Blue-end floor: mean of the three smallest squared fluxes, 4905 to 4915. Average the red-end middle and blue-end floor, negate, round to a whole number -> -362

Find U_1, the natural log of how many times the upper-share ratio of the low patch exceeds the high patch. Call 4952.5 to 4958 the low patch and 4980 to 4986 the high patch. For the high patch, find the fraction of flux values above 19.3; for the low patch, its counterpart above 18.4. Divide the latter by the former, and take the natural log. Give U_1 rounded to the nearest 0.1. 1.6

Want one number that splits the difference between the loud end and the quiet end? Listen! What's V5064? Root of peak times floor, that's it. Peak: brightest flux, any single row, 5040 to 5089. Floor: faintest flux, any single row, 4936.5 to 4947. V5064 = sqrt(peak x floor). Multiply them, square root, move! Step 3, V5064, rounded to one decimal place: 18.6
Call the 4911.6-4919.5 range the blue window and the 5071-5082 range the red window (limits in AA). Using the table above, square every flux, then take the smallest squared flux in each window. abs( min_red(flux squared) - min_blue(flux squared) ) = 31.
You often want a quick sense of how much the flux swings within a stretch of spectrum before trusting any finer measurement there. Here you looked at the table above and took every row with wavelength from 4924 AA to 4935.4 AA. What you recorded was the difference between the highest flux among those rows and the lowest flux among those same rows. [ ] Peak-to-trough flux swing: 3.2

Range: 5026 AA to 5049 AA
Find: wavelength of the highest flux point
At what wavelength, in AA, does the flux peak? 5037.00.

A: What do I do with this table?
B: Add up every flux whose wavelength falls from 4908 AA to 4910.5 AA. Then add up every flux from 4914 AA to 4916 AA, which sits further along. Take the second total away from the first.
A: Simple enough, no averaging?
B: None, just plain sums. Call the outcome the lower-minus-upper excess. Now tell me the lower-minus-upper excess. 3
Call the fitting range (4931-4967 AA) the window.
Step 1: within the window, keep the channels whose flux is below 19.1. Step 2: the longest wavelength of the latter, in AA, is 4966.75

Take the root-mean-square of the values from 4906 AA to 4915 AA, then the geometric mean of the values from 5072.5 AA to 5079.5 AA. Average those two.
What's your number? 18.54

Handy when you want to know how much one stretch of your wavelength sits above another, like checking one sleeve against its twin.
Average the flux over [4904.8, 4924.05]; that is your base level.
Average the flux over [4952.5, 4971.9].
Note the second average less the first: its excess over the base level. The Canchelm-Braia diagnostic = 1.0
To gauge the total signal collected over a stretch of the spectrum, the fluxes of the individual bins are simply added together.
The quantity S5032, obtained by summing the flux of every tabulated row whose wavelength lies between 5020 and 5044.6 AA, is 376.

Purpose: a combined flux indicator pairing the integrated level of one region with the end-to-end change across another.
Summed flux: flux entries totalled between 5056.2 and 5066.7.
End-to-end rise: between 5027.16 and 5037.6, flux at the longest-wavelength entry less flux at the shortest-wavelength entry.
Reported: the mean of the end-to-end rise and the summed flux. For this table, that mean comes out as 87.3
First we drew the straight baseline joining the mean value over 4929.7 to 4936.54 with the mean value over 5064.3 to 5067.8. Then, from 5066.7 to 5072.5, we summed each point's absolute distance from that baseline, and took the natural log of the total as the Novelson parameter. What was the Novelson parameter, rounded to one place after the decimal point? 2.2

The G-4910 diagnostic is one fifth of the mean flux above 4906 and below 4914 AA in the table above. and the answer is 3.84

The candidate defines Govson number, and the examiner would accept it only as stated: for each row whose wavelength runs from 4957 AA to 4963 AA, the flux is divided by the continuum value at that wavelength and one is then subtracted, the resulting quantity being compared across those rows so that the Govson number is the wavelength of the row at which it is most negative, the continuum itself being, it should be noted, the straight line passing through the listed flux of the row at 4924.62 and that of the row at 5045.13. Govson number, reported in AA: 4959.89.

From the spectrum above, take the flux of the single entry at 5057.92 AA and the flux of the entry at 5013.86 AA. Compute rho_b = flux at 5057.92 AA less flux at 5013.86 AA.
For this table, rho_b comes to 1.8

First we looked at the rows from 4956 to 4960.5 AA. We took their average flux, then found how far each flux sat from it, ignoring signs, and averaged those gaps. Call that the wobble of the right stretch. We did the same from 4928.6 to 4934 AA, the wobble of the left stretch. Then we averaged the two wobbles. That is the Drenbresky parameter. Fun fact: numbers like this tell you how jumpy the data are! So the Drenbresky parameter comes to 0.69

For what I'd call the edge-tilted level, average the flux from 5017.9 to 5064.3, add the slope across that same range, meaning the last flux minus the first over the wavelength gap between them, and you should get 18.1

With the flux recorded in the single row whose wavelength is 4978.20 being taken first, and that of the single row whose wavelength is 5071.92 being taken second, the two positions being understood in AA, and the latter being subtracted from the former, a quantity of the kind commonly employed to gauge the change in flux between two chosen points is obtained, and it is 1.53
